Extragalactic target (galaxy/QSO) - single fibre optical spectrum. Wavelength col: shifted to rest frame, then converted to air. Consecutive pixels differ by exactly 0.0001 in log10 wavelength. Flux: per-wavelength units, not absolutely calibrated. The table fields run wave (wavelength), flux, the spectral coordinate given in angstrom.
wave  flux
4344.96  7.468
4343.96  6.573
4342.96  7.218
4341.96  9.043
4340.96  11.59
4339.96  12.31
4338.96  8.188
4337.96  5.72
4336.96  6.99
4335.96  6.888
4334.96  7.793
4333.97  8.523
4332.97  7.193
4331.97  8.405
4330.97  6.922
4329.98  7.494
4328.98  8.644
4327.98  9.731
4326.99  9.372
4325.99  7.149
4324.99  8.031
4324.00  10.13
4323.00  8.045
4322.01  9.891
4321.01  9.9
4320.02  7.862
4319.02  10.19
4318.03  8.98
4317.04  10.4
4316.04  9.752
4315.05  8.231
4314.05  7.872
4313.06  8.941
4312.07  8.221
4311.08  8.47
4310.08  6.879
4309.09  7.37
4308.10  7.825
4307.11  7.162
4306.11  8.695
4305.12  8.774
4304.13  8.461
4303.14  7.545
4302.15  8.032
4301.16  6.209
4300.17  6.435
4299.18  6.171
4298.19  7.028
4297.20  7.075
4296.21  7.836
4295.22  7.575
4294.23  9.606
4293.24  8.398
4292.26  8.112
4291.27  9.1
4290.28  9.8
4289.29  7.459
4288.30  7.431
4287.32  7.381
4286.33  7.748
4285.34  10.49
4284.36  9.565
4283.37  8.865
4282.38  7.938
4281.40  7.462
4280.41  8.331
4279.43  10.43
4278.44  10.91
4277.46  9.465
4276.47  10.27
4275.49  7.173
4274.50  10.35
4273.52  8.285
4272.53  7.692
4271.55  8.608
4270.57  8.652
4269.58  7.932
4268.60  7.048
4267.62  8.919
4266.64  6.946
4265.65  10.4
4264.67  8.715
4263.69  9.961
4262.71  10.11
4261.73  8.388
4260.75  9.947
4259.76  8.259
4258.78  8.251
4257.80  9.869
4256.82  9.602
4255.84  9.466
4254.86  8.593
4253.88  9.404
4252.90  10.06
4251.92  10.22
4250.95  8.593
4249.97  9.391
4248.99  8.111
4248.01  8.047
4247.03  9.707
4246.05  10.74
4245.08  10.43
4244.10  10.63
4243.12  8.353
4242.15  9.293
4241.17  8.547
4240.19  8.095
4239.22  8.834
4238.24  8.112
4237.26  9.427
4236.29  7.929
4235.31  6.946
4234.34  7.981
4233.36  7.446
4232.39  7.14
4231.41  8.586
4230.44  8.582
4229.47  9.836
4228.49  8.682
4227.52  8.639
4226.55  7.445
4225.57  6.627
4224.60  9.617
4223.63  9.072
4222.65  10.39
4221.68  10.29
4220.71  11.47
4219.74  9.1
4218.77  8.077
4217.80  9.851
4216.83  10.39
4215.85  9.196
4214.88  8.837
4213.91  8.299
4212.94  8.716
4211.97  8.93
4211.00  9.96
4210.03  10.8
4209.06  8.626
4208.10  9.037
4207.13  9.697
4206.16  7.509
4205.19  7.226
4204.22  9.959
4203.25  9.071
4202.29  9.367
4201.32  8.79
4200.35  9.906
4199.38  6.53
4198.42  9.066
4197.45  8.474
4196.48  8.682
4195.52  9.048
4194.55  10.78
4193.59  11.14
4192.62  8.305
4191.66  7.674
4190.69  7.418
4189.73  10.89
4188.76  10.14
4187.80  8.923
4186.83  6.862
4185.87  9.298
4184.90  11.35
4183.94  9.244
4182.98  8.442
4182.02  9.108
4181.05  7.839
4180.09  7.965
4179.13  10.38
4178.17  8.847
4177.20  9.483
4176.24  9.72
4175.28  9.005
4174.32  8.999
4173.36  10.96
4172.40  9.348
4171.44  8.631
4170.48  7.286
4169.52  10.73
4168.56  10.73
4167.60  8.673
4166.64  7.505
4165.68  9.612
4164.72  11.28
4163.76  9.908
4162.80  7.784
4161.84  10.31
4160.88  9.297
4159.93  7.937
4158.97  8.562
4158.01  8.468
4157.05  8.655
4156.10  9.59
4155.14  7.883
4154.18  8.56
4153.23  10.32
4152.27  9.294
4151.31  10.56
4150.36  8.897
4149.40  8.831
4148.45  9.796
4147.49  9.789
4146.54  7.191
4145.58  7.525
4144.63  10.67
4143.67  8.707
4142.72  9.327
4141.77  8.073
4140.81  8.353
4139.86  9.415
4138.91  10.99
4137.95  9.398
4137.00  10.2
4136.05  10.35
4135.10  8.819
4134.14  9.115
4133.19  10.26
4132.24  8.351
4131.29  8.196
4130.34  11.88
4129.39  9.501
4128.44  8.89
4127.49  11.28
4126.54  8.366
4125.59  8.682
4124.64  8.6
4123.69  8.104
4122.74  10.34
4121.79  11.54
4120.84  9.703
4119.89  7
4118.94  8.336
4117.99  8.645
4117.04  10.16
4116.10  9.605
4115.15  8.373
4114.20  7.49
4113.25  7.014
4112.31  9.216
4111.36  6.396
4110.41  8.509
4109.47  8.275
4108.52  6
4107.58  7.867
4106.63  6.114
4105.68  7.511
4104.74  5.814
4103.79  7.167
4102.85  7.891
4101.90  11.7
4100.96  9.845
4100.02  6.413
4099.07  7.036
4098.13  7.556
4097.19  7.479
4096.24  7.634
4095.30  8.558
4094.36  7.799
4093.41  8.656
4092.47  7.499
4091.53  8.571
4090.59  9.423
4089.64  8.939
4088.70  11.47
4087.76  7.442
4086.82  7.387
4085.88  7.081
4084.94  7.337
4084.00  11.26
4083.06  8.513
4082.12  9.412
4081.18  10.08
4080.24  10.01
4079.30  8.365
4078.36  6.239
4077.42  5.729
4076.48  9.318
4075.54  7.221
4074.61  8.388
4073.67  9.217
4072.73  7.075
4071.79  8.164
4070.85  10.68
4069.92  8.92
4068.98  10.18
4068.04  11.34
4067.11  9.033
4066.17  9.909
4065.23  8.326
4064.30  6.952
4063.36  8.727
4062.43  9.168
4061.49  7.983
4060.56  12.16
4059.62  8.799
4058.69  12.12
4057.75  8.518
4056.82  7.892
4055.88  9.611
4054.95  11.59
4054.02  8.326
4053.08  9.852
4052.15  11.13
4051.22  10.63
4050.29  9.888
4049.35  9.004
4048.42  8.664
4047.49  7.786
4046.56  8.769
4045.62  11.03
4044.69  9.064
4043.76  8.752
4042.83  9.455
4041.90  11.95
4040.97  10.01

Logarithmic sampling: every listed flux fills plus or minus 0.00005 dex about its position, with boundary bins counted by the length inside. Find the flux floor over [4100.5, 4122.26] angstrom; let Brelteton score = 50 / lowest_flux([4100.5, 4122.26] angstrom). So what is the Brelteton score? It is 8.6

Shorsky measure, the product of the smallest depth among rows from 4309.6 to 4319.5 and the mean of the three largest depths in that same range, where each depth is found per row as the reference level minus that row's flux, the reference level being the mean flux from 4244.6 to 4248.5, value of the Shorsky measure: -1.4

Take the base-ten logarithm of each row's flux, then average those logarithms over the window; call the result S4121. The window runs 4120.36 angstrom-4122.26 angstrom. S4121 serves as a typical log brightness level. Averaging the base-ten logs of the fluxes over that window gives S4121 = 1.02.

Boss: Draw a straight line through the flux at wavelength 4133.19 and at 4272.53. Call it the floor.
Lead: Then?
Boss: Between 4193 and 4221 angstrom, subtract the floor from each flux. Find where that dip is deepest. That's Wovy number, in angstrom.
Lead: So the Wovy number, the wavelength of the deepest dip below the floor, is 4199.38 angstrom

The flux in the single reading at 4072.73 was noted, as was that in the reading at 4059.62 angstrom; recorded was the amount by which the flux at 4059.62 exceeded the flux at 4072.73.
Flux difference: 1.7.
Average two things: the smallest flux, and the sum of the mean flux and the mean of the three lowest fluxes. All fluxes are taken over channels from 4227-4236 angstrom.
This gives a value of 11.2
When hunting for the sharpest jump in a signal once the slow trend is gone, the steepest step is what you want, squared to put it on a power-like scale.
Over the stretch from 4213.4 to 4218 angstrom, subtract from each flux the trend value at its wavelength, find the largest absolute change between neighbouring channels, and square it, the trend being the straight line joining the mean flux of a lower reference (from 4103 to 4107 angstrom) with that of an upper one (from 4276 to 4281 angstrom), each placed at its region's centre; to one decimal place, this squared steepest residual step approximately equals 1.4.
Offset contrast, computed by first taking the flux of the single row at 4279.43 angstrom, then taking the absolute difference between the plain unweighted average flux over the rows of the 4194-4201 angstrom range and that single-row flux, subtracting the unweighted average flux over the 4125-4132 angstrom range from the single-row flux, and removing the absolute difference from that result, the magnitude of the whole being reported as 1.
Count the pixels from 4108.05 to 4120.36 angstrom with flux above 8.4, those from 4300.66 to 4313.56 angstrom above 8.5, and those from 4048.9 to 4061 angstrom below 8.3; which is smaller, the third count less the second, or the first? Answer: -2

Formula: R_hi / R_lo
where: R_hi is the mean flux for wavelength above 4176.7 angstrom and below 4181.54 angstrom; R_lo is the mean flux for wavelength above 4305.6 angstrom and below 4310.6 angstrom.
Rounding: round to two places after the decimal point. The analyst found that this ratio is 1.17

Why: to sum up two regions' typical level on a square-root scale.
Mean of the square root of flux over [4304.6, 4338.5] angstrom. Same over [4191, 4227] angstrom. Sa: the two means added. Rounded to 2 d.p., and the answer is 5.88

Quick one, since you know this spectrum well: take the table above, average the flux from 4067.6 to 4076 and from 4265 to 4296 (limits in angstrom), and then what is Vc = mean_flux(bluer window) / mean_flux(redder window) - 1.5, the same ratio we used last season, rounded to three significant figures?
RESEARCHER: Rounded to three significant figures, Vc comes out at -0.458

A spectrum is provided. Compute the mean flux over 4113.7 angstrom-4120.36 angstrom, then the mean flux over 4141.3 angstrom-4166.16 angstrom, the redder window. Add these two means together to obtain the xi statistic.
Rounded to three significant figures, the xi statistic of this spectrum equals 17.6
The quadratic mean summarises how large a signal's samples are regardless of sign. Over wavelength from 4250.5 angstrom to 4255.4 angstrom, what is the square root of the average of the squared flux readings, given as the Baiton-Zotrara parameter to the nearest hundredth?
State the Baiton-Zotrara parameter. 9.40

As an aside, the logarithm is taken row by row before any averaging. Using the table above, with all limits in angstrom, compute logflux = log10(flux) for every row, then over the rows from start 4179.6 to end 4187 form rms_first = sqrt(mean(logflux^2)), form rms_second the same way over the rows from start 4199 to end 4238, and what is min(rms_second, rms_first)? 0.940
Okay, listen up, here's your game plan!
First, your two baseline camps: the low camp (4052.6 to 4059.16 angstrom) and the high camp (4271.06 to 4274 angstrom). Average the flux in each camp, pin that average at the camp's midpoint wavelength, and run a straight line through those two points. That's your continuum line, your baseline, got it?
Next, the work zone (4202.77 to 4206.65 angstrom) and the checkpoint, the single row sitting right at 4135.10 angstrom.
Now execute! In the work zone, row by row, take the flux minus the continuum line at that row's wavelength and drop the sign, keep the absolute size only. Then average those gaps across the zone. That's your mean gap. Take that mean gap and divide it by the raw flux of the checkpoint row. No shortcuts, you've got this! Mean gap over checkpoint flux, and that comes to 0.121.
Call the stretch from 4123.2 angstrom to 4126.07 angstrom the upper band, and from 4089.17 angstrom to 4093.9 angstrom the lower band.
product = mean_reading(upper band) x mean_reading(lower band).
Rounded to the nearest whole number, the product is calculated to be 73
